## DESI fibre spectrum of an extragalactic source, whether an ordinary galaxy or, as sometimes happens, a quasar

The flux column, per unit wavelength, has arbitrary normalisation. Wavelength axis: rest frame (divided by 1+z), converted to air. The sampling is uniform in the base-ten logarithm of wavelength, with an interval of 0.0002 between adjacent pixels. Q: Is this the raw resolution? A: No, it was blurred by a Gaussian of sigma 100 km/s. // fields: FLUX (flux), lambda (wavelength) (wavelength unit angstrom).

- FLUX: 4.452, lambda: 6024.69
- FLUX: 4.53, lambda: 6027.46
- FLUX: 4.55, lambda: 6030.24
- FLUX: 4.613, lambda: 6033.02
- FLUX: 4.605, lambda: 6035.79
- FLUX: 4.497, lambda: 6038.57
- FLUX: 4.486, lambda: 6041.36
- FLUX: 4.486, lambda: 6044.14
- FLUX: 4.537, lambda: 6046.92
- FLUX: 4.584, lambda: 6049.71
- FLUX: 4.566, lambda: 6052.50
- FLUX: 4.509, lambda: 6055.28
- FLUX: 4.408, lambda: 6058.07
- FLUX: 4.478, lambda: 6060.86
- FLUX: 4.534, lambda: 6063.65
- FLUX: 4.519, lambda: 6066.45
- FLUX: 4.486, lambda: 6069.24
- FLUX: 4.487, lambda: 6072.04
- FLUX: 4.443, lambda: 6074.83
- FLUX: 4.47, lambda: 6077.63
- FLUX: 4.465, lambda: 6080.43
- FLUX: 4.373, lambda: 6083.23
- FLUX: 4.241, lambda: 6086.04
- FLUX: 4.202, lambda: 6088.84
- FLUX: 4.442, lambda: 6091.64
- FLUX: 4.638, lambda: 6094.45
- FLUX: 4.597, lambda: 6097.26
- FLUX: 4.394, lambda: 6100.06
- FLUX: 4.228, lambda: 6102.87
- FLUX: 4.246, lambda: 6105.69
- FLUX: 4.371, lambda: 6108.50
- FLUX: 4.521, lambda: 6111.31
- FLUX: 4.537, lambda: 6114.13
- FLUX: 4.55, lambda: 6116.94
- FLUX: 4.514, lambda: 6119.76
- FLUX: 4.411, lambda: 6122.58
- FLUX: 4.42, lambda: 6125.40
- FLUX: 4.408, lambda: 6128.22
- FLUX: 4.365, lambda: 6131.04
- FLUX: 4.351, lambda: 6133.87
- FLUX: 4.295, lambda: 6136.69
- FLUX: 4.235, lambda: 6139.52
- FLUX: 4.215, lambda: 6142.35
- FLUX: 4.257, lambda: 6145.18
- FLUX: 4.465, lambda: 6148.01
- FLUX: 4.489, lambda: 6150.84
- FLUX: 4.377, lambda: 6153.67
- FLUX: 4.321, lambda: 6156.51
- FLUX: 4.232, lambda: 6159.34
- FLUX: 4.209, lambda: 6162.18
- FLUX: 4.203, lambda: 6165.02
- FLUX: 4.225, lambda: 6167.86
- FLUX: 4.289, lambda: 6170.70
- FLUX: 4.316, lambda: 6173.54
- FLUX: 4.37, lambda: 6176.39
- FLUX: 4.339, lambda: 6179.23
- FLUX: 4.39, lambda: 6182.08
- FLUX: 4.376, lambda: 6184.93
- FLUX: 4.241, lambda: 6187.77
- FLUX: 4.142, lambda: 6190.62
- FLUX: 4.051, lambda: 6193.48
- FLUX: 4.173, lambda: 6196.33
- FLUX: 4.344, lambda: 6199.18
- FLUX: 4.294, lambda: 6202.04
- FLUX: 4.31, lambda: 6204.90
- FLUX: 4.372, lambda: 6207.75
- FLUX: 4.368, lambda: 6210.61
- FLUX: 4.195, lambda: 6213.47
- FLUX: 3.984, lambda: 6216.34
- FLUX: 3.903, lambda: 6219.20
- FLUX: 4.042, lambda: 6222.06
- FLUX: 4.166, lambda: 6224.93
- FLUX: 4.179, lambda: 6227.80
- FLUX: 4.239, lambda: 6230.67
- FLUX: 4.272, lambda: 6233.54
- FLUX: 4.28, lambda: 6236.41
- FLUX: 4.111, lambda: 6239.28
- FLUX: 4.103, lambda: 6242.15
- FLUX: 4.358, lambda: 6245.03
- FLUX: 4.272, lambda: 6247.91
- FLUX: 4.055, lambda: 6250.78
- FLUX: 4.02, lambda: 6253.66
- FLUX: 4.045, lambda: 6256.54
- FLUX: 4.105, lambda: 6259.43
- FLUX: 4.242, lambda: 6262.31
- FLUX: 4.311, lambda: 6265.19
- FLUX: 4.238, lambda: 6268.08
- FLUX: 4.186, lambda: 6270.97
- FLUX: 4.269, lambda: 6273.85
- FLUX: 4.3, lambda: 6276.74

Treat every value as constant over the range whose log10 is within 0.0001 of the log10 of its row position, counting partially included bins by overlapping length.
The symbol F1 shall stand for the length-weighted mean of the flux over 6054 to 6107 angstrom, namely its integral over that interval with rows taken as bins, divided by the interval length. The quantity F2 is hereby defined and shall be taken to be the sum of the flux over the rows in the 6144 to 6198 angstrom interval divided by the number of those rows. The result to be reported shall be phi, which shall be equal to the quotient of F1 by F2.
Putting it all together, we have 1.03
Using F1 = 4.43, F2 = 4.29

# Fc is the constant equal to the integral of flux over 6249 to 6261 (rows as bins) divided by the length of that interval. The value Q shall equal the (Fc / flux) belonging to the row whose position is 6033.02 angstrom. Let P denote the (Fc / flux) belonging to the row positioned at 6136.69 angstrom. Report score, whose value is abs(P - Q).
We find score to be 0.065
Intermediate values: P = 0.947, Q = 0.881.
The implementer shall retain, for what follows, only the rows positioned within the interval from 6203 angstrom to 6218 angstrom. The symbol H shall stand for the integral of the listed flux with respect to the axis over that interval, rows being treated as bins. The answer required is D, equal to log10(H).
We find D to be 1.804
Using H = 63.6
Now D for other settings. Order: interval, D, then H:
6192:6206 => 1.772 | 59.2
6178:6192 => 1.779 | 60.2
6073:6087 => 1.790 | 61.7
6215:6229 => 1.754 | 56.8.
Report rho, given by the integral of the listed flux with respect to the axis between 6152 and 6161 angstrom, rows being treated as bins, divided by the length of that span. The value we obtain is 4.3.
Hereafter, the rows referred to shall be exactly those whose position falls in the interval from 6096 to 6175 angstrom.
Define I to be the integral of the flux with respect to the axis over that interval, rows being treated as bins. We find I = 344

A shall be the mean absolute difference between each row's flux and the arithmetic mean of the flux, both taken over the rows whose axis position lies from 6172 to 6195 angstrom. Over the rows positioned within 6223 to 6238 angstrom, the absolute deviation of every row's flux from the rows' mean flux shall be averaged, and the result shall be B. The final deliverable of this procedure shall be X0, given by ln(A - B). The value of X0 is -2.9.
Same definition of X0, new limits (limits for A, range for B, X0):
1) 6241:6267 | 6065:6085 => -2.5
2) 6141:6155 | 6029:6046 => -3.0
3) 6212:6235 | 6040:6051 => -2.6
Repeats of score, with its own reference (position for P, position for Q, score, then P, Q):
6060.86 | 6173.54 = 0.034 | 0.908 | 0.942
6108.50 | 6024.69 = 0.017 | 0.930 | 0.913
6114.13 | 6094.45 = 0.020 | 0.896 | 0.877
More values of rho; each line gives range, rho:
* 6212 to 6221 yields 4.0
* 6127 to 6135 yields 4.4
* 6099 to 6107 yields 4.3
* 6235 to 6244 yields 4.2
